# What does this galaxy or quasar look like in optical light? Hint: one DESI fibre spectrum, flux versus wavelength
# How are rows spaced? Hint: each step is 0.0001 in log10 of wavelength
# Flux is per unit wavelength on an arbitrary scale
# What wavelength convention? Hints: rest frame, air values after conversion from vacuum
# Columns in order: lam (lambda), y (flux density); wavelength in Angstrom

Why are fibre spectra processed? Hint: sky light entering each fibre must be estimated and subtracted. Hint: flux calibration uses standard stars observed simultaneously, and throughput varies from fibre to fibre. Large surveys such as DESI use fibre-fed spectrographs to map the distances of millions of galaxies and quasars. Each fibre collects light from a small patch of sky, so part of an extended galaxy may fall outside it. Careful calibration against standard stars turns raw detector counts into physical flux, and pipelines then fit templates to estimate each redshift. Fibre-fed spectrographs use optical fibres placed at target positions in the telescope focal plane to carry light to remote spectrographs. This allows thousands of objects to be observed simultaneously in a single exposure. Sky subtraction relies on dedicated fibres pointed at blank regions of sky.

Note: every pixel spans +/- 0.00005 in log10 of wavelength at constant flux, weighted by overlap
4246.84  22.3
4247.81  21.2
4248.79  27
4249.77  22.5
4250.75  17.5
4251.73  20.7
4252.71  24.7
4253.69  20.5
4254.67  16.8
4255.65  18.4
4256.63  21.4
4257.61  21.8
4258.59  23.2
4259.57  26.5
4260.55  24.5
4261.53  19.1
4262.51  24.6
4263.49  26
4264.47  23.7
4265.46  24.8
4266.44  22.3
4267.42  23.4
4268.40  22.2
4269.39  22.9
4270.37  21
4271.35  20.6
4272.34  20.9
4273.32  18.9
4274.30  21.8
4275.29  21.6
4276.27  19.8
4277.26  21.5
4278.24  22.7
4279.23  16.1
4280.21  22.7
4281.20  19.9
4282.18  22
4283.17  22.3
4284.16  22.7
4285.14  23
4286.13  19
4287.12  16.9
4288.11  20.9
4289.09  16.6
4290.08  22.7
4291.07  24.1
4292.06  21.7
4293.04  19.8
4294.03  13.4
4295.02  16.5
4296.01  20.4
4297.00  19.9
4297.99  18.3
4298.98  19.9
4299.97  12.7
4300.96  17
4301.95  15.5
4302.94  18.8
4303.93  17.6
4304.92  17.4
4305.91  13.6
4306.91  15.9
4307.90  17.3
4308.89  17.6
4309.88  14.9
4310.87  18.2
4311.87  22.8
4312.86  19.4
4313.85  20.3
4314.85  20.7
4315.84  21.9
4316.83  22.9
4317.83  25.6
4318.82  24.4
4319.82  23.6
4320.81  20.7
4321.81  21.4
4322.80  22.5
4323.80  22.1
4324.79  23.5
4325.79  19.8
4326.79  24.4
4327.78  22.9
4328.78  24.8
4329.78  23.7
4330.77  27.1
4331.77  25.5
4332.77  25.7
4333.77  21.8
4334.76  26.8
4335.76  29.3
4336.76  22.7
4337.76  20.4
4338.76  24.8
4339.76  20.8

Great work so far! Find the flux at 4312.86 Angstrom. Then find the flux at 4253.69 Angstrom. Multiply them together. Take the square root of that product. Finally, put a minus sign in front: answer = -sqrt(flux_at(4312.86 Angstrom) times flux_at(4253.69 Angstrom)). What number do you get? -19.9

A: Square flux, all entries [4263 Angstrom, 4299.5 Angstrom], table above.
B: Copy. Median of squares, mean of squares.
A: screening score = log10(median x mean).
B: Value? 5.31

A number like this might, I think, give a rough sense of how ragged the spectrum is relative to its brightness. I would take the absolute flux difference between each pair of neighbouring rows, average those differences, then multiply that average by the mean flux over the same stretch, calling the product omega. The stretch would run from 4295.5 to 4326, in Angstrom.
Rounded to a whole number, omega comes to 40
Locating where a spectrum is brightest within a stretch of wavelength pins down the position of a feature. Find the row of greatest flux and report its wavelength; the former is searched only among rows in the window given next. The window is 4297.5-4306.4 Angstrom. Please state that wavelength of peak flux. 4298.98 Angstrom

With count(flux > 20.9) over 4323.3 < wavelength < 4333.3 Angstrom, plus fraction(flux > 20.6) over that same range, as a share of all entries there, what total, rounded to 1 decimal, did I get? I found 9.9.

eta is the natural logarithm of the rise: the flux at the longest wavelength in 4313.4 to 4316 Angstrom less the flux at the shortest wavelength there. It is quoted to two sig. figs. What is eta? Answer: 0.47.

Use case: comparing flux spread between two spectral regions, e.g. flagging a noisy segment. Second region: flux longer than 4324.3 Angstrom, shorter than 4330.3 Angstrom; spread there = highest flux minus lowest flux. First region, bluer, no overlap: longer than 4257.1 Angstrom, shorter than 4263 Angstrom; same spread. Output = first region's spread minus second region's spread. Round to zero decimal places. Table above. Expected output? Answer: 2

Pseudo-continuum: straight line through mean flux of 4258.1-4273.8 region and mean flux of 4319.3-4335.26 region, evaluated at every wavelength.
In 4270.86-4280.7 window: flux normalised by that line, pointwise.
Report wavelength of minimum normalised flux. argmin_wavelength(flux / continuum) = 4279.23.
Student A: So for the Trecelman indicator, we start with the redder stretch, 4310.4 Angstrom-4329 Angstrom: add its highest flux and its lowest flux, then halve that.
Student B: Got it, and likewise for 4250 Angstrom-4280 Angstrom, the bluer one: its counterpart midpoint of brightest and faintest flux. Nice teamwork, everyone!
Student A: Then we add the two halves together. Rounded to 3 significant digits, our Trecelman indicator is 43.2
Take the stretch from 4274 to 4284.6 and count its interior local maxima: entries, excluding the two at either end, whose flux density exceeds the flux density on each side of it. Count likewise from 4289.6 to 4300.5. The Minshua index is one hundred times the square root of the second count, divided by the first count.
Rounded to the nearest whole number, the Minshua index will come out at 87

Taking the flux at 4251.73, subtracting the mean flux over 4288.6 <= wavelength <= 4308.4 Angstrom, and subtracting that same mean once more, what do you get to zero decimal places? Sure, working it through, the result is -15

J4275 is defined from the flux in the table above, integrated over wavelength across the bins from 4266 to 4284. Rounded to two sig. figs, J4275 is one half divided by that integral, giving 0.0013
